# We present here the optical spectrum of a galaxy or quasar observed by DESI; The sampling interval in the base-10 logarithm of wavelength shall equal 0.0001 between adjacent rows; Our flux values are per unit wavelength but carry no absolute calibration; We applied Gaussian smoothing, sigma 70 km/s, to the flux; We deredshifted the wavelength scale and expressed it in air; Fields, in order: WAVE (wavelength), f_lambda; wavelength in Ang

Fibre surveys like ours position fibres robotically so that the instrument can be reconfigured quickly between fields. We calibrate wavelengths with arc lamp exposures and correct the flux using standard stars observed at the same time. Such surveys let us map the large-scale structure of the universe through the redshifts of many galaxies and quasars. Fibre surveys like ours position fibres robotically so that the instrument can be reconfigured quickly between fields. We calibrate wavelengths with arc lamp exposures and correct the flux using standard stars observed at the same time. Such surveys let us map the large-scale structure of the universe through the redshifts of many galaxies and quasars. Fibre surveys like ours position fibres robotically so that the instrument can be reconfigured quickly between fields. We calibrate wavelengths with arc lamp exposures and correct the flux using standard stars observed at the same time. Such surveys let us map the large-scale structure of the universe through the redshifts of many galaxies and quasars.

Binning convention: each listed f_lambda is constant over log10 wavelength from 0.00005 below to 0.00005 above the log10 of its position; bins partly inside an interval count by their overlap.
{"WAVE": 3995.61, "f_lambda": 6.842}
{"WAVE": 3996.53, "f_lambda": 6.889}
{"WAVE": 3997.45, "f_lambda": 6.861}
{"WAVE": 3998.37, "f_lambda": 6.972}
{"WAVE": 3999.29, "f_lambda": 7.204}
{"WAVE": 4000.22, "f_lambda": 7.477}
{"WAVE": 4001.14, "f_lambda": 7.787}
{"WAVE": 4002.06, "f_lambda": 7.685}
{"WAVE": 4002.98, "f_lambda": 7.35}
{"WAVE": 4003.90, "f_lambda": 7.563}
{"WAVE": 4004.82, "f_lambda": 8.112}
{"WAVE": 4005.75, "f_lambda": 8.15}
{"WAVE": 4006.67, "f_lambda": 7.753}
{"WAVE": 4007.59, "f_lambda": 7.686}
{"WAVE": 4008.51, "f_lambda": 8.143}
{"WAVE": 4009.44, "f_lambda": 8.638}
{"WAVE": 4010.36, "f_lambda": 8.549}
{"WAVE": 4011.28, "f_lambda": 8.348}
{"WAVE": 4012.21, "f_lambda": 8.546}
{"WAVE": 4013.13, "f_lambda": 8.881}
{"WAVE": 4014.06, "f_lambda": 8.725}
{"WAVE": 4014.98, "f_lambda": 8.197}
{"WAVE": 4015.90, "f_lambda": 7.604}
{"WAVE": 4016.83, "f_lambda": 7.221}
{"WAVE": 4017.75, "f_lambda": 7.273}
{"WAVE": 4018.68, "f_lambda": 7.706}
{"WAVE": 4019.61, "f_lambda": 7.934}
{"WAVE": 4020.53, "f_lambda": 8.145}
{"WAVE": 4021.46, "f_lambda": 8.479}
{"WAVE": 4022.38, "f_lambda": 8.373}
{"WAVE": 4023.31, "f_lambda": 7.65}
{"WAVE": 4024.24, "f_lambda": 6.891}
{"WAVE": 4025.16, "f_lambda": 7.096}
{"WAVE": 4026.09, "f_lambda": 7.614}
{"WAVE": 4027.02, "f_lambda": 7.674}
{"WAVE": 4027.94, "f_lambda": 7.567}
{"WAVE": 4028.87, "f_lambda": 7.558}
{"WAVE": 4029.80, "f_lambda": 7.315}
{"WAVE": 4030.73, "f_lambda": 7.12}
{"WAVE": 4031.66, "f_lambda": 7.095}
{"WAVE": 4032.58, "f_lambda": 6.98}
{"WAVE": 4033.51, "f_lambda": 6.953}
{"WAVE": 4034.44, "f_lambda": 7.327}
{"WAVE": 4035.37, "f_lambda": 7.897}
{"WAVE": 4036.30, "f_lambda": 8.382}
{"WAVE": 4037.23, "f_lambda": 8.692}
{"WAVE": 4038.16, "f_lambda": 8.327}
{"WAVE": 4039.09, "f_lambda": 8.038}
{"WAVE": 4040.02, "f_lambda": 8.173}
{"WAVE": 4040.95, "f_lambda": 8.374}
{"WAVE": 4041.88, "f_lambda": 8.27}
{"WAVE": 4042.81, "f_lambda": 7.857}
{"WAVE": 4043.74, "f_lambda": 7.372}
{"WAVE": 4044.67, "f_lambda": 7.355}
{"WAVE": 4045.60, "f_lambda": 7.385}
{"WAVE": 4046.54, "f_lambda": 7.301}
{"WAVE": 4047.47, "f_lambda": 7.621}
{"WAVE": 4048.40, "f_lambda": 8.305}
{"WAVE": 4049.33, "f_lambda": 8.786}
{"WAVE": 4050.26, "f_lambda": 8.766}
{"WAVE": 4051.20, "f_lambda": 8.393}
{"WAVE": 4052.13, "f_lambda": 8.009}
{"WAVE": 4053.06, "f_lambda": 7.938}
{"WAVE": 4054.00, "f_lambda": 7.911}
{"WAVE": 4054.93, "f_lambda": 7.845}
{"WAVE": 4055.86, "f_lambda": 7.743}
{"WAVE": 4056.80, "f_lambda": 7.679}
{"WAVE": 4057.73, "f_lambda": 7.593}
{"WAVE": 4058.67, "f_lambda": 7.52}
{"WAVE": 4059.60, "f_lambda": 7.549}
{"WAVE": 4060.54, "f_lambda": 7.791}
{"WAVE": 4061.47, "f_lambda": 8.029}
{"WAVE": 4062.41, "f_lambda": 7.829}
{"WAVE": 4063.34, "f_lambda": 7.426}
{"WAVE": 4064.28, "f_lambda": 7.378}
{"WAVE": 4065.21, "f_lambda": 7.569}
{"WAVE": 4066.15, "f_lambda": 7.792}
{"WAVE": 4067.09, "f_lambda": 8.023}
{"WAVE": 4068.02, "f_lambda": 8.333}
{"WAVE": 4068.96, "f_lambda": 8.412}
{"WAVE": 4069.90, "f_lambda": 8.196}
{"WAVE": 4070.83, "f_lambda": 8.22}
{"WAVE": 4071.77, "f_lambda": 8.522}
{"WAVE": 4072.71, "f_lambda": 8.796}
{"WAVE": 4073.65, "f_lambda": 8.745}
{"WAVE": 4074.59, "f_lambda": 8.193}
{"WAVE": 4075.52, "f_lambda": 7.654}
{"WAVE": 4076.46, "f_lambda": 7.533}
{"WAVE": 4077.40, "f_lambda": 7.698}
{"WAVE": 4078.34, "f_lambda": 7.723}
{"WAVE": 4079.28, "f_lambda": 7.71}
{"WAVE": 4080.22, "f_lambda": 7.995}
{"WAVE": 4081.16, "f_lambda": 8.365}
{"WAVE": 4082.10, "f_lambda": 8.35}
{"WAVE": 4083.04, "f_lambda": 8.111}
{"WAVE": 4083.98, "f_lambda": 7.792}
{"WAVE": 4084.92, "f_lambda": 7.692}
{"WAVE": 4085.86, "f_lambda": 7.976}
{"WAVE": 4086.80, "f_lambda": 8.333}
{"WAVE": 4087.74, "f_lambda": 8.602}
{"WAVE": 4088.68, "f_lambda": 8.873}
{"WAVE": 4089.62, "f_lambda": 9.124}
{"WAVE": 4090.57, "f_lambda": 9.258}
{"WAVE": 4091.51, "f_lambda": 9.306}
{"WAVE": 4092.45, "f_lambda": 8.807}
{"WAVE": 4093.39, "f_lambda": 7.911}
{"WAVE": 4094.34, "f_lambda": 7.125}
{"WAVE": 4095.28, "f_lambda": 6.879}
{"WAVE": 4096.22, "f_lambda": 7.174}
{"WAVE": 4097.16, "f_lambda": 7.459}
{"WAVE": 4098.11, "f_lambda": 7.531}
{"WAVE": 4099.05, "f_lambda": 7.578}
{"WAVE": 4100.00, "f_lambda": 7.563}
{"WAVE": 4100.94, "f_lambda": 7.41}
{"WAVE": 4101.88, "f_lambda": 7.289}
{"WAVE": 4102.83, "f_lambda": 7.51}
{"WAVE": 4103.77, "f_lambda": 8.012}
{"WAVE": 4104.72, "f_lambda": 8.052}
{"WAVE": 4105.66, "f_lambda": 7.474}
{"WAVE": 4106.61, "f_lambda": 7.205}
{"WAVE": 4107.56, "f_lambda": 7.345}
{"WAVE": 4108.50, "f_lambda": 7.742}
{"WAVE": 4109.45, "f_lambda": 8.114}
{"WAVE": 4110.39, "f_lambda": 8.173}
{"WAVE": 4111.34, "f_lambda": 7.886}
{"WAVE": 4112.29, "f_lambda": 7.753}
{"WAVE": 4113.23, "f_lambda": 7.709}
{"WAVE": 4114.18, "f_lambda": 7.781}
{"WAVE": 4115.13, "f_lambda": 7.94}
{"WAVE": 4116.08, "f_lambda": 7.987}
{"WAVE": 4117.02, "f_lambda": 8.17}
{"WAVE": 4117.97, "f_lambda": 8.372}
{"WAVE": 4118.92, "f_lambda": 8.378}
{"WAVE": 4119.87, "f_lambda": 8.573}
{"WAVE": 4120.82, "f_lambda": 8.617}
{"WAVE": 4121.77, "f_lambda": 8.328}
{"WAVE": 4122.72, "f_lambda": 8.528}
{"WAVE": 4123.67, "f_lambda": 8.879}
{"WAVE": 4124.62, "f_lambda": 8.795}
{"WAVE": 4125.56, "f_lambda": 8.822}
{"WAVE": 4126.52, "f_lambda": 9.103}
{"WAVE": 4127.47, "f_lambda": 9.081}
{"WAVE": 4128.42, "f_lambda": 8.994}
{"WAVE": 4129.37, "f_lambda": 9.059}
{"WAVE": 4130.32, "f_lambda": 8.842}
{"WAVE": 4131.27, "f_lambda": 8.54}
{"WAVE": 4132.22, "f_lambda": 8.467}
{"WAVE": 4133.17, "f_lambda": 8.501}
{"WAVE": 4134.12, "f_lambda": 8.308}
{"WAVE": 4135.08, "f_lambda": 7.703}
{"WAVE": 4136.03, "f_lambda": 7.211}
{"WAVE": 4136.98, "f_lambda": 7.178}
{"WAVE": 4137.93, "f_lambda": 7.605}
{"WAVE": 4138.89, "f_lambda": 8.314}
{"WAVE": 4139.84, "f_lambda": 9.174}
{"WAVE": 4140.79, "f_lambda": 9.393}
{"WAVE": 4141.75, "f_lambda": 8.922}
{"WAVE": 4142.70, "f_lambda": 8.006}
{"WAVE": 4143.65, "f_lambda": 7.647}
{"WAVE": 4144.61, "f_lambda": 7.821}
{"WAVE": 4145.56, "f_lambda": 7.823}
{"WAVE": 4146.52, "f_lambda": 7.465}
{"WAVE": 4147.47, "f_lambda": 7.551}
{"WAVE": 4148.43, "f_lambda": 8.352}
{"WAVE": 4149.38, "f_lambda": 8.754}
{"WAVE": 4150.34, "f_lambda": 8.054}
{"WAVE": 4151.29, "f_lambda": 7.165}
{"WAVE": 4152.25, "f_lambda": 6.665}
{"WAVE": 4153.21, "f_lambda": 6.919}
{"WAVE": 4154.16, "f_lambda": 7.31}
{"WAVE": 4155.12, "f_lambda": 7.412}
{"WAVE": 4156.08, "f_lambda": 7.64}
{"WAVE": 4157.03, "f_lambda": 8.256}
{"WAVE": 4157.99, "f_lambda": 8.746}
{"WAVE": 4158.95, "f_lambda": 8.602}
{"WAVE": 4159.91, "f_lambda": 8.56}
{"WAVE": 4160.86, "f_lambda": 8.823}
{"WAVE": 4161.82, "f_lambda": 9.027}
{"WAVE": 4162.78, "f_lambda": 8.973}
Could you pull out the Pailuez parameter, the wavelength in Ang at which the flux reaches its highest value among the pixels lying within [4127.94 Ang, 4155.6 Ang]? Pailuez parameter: 4140.79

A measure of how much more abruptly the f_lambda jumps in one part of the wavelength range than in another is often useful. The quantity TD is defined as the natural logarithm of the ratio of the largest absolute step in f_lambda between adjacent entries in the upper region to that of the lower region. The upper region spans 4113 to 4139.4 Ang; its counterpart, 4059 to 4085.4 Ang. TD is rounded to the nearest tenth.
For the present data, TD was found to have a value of 0.3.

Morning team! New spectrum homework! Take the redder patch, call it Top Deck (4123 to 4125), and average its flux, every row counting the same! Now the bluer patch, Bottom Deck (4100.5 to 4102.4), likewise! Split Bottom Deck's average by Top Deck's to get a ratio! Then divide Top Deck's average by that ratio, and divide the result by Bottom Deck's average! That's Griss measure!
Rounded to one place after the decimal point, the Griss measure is 1.4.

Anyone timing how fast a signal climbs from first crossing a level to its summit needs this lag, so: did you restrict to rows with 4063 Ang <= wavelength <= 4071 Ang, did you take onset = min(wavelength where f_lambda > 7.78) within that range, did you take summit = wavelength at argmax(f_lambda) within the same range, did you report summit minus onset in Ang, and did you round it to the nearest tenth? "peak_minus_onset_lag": 2.8 Ang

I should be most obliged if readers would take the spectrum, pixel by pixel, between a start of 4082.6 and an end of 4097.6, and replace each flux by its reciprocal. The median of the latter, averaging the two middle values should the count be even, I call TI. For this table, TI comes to 0.124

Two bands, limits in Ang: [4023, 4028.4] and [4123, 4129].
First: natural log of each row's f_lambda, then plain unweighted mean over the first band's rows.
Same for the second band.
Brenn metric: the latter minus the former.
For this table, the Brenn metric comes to 0.19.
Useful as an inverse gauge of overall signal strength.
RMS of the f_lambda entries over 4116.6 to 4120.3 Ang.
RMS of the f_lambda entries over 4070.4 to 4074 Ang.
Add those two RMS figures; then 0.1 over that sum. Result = 0.0059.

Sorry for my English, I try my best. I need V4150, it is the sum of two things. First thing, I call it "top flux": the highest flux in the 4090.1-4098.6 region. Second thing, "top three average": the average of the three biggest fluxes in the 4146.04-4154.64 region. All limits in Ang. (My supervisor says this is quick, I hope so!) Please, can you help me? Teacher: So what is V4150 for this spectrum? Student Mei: 17.7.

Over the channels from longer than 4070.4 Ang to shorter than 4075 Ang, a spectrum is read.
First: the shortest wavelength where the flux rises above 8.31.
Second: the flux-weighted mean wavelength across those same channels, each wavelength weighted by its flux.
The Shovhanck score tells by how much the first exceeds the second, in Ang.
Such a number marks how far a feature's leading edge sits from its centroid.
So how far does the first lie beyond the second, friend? -0.9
